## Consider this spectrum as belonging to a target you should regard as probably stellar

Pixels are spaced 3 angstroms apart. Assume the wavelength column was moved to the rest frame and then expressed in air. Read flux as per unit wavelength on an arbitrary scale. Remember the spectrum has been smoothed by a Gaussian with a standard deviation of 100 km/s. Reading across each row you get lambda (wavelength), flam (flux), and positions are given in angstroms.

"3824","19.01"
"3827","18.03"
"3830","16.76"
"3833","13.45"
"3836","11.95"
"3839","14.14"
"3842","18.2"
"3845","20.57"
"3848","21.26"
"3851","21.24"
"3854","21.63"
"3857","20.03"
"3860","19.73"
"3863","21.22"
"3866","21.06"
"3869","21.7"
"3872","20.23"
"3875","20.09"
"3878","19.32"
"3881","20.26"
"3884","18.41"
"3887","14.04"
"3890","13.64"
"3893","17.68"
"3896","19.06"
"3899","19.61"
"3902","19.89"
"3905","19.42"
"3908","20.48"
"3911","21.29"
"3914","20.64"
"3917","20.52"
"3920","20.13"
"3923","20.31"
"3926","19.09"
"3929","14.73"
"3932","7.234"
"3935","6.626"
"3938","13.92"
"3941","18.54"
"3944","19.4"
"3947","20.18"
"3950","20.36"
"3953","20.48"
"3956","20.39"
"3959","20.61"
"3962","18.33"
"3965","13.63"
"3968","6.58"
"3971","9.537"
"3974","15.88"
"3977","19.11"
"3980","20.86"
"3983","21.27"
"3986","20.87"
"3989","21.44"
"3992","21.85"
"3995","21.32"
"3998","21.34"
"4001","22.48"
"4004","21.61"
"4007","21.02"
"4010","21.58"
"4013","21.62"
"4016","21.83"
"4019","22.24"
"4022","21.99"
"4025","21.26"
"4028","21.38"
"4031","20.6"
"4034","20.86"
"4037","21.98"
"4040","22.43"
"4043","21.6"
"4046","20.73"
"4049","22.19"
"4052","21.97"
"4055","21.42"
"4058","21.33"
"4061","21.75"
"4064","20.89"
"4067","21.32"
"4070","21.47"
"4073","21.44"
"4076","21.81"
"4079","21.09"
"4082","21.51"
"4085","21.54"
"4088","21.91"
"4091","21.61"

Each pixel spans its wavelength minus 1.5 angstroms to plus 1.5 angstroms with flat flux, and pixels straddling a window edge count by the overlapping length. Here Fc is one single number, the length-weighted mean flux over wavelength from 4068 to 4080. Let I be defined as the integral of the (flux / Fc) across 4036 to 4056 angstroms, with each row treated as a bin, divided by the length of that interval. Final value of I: 1.01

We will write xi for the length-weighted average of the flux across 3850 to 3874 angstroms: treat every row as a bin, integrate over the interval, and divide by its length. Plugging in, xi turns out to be 20.8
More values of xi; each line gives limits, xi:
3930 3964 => 16.8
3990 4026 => 21.7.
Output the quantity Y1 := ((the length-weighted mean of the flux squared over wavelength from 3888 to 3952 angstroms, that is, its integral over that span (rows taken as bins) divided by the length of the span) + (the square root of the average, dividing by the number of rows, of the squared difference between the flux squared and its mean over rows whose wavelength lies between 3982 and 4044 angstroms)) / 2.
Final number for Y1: 176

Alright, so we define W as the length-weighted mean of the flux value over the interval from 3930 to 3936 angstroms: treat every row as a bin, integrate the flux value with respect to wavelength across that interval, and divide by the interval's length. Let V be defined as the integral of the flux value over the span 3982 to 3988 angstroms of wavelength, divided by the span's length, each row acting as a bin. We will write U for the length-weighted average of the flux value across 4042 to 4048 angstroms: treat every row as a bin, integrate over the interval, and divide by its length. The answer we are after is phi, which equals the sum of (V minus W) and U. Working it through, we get 35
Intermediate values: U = 21.2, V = 21.1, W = 8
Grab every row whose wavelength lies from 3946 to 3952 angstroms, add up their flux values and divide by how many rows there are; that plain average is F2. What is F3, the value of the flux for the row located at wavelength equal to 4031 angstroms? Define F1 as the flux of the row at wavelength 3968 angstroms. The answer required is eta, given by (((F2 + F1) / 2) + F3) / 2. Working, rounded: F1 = 6.58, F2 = 20.3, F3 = 20.6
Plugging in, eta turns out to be 17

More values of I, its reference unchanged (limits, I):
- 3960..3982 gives 0.70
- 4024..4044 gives 1.00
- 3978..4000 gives 0.99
